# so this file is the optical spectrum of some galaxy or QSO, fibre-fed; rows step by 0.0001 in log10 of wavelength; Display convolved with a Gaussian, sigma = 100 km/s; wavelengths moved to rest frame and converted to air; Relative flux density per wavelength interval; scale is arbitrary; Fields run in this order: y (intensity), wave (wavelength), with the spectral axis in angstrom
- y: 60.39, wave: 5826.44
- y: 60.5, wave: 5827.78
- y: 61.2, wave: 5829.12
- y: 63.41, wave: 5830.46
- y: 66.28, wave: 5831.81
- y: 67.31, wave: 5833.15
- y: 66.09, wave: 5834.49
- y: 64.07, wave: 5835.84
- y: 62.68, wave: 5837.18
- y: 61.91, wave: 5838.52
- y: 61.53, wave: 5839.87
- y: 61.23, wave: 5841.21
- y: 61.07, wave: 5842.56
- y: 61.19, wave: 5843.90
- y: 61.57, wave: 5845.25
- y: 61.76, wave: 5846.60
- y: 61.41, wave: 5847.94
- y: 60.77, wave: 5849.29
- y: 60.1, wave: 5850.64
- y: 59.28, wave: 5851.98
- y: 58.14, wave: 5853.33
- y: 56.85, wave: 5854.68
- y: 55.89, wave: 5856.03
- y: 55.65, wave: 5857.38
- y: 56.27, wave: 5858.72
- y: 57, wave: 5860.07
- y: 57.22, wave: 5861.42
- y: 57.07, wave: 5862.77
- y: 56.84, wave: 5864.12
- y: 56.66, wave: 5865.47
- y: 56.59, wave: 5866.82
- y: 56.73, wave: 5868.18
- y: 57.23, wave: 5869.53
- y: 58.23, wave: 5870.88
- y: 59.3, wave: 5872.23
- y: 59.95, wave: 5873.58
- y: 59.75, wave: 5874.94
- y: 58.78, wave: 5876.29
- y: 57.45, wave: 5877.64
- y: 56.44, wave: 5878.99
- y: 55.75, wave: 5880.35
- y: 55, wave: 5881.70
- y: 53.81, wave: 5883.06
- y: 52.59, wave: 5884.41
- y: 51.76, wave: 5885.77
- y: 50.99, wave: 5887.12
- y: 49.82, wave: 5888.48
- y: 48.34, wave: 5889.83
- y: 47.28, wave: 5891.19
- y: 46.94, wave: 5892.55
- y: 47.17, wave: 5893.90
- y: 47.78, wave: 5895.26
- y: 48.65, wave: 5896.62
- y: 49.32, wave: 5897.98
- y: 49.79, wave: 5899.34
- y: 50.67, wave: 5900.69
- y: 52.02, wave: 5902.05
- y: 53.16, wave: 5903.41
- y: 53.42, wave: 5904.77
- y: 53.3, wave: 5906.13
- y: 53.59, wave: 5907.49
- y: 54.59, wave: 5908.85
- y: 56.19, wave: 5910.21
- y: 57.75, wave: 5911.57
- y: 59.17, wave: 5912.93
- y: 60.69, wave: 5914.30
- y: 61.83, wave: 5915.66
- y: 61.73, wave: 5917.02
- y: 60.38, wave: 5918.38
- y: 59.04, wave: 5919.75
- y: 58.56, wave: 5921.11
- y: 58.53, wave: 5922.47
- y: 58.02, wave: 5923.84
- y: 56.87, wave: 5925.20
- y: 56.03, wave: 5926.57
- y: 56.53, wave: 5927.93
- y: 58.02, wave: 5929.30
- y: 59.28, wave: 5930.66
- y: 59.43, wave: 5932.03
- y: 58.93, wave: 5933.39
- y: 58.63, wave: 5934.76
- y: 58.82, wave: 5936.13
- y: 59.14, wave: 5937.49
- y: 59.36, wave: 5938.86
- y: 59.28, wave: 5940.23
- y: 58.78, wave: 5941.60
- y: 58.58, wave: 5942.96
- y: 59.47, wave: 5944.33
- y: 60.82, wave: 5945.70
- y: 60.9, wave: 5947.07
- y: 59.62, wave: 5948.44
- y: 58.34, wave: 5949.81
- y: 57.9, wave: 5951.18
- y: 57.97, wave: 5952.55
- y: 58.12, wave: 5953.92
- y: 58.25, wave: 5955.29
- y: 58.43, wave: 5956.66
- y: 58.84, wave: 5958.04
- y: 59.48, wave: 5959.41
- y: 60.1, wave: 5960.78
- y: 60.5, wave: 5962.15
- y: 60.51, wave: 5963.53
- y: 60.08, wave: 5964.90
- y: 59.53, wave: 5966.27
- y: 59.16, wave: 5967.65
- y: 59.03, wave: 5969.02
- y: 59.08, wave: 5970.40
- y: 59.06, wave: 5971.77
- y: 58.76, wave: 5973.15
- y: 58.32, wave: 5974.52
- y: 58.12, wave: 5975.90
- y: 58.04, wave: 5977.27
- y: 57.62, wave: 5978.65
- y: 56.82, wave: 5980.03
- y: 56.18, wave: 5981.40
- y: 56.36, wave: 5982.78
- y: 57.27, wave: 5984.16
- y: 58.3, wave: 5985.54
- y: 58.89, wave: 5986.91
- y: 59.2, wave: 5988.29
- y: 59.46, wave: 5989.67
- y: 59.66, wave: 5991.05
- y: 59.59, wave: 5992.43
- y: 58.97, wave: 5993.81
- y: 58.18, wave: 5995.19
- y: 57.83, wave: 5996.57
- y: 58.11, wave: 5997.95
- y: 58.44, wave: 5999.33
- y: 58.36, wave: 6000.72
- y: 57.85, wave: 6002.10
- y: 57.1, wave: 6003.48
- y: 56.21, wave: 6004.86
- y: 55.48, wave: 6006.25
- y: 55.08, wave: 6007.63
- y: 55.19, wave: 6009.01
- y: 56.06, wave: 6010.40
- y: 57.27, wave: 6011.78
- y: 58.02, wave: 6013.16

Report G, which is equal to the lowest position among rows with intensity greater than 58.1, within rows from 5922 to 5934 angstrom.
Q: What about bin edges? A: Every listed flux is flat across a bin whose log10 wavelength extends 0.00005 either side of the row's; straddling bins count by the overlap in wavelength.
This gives 5922.47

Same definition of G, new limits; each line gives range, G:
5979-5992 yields 5985.54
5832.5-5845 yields 5833.15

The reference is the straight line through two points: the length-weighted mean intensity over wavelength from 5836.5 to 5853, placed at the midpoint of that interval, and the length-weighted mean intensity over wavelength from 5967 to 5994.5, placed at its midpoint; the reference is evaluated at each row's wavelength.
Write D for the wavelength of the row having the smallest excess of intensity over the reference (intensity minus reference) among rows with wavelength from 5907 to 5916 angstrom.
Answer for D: 5907.49 angstrom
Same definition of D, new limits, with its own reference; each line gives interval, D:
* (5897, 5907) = 5897.98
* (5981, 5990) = 5981.40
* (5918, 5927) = 5926.57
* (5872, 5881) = 5880.35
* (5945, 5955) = 5951.18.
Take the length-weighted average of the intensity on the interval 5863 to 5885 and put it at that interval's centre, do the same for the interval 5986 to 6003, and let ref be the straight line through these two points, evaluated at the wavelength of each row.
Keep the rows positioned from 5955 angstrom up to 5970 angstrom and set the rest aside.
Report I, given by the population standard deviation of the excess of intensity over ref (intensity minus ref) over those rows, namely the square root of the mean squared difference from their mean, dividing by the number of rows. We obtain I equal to 0.7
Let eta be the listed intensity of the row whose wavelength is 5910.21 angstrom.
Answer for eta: 56.19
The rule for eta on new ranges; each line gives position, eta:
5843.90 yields 61.19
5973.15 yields 58.76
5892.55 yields 46.94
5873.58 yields 59.95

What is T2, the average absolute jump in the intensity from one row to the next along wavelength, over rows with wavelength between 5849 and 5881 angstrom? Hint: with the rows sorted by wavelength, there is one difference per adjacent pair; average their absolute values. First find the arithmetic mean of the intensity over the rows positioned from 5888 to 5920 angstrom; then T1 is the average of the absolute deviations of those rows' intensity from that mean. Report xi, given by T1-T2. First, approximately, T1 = 4.2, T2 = 0.65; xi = 3.6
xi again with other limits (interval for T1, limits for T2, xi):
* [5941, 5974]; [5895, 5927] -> -0.1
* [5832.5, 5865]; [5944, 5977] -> 2.2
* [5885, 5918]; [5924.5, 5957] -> 3.2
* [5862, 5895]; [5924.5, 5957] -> 3.0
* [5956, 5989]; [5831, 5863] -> 0.2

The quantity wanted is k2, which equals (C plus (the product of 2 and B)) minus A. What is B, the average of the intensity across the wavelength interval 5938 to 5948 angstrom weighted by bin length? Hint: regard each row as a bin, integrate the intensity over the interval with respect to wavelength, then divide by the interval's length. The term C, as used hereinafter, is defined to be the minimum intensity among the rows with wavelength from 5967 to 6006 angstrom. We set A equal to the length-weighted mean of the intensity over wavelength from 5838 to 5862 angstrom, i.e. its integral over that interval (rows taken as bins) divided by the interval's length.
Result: 116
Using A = 59.4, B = 59.6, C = 56.18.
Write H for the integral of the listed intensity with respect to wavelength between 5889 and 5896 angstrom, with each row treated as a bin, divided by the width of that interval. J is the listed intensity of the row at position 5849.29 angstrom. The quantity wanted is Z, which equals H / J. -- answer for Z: 0.78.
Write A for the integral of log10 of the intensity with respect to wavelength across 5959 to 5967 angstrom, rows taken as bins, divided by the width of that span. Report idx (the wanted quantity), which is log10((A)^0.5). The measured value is 0.125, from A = 1.78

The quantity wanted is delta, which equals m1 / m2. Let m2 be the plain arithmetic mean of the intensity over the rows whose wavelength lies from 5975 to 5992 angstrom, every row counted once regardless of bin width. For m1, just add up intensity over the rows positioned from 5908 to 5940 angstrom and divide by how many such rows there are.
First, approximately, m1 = 58.6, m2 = 58.0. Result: 1.01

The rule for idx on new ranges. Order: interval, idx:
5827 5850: 0.127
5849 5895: 0.121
